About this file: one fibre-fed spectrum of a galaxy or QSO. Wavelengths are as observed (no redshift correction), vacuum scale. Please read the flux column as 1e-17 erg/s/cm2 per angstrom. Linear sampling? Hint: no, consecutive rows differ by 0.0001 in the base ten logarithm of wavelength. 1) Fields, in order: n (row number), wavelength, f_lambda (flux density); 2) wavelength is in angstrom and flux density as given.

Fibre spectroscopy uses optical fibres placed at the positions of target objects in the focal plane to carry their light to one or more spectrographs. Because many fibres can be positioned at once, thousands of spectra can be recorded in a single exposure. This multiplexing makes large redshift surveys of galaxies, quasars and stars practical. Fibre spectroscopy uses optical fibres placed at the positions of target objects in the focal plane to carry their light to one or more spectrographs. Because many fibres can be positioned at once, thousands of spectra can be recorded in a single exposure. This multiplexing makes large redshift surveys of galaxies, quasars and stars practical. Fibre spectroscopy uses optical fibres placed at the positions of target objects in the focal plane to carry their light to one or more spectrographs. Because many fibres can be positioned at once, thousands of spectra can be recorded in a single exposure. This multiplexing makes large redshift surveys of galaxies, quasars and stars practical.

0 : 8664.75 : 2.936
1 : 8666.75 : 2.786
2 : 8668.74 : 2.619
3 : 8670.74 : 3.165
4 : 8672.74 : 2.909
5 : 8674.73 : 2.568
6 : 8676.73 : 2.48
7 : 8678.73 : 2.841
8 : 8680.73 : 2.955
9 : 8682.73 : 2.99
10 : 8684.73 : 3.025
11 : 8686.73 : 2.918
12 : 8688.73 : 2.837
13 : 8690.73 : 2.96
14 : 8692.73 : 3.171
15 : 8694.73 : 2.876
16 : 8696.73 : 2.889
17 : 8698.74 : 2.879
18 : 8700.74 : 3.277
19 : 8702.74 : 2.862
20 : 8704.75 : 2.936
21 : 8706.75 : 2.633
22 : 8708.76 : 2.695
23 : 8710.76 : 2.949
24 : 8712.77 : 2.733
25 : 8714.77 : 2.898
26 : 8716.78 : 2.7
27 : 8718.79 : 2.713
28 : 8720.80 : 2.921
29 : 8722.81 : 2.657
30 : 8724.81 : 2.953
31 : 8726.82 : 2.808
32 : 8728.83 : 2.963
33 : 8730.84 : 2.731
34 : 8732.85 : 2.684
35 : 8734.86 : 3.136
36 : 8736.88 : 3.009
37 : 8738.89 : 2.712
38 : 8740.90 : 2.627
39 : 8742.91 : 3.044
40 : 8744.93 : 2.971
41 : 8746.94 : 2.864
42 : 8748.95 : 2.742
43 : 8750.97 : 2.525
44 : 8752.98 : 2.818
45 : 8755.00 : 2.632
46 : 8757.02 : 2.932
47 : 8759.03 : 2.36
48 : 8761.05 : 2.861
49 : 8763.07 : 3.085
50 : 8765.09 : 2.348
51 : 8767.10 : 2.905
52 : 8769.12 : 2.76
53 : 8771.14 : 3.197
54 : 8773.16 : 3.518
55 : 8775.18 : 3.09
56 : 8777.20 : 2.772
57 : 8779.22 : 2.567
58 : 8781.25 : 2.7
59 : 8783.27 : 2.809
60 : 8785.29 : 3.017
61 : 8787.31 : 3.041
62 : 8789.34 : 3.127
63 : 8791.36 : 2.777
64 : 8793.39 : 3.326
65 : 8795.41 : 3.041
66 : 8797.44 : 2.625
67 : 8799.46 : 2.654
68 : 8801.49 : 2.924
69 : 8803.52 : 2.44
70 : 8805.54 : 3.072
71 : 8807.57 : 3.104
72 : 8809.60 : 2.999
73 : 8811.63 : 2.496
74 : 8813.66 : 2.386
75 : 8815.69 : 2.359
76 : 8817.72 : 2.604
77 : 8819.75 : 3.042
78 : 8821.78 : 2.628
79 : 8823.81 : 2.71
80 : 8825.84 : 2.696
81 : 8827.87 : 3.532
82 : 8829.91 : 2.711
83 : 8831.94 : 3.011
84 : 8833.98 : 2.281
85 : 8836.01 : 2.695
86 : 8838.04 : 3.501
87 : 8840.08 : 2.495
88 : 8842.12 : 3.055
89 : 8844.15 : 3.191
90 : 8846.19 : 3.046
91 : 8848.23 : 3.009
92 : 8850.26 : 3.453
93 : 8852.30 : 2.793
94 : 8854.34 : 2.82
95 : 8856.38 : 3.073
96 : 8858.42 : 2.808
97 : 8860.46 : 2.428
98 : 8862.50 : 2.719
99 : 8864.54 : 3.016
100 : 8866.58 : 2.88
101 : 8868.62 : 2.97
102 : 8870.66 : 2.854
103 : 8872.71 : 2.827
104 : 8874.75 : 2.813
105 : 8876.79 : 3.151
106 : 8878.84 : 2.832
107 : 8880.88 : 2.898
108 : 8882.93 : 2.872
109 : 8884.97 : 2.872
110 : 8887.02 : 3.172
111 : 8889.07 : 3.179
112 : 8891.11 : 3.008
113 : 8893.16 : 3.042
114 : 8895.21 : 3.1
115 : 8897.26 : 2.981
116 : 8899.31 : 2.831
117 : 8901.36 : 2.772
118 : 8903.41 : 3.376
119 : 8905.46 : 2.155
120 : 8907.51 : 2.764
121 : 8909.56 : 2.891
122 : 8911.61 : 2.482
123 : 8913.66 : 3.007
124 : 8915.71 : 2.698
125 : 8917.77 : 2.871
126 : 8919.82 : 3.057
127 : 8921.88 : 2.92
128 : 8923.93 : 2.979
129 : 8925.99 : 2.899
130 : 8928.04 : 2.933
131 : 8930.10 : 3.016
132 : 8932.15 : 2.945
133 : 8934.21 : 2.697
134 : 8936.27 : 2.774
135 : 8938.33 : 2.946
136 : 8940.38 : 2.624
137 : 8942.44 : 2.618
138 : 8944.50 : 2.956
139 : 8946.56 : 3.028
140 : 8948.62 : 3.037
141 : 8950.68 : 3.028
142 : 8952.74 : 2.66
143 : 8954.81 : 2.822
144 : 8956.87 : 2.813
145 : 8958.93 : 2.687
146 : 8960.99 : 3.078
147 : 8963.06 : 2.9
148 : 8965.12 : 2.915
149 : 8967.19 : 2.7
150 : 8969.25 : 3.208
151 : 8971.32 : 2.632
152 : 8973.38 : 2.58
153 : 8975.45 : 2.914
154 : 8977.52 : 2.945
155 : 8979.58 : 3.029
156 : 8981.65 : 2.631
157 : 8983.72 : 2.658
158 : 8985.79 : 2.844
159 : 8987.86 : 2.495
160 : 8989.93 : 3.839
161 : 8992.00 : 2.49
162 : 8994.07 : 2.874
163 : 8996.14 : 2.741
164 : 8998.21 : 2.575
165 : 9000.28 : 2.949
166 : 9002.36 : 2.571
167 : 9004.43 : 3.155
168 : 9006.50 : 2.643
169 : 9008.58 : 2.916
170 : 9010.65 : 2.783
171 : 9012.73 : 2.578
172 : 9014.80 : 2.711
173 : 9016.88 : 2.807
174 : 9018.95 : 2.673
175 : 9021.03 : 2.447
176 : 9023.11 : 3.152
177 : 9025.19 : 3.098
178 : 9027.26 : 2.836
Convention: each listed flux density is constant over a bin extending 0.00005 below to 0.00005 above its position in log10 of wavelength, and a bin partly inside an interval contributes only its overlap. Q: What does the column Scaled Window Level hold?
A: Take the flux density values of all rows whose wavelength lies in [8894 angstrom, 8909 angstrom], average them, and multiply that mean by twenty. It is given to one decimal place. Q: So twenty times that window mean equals 57.1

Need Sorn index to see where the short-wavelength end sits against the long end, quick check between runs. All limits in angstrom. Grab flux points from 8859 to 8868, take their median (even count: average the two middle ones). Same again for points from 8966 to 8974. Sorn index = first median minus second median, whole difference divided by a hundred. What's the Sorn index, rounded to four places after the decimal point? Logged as 0.0013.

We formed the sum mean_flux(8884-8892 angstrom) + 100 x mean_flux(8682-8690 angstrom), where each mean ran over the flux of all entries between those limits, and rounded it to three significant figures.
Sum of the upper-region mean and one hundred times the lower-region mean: 297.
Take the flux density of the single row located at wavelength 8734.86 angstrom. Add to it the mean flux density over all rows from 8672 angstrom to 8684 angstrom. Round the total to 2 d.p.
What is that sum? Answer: 5.93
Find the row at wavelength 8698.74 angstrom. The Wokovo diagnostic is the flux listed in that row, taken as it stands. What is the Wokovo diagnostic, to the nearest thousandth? 2.879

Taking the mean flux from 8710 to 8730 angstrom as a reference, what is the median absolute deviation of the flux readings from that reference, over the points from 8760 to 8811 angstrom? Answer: 0.21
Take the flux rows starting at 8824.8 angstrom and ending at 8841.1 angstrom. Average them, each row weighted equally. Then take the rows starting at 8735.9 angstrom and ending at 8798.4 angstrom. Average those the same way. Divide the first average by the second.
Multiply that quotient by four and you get 4.00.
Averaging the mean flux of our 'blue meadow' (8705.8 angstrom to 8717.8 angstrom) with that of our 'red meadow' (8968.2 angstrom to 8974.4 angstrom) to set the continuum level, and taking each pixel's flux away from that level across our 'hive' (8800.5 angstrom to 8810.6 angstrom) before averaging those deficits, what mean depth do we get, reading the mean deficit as -0.12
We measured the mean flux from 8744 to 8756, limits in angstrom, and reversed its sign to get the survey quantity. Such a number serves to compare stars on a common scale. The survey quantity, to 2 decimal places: -2.76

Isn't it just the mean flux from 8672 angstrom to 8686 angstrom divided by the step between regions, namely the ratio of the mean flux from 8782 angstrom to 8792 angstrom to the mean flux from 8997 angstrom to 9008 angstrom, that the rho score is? 2.66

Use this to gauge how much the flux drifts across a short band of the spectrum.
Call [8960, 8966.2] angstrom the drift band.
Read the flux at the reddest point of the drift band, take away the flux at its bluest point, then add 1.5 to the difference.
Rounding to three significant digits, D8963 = 1.34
